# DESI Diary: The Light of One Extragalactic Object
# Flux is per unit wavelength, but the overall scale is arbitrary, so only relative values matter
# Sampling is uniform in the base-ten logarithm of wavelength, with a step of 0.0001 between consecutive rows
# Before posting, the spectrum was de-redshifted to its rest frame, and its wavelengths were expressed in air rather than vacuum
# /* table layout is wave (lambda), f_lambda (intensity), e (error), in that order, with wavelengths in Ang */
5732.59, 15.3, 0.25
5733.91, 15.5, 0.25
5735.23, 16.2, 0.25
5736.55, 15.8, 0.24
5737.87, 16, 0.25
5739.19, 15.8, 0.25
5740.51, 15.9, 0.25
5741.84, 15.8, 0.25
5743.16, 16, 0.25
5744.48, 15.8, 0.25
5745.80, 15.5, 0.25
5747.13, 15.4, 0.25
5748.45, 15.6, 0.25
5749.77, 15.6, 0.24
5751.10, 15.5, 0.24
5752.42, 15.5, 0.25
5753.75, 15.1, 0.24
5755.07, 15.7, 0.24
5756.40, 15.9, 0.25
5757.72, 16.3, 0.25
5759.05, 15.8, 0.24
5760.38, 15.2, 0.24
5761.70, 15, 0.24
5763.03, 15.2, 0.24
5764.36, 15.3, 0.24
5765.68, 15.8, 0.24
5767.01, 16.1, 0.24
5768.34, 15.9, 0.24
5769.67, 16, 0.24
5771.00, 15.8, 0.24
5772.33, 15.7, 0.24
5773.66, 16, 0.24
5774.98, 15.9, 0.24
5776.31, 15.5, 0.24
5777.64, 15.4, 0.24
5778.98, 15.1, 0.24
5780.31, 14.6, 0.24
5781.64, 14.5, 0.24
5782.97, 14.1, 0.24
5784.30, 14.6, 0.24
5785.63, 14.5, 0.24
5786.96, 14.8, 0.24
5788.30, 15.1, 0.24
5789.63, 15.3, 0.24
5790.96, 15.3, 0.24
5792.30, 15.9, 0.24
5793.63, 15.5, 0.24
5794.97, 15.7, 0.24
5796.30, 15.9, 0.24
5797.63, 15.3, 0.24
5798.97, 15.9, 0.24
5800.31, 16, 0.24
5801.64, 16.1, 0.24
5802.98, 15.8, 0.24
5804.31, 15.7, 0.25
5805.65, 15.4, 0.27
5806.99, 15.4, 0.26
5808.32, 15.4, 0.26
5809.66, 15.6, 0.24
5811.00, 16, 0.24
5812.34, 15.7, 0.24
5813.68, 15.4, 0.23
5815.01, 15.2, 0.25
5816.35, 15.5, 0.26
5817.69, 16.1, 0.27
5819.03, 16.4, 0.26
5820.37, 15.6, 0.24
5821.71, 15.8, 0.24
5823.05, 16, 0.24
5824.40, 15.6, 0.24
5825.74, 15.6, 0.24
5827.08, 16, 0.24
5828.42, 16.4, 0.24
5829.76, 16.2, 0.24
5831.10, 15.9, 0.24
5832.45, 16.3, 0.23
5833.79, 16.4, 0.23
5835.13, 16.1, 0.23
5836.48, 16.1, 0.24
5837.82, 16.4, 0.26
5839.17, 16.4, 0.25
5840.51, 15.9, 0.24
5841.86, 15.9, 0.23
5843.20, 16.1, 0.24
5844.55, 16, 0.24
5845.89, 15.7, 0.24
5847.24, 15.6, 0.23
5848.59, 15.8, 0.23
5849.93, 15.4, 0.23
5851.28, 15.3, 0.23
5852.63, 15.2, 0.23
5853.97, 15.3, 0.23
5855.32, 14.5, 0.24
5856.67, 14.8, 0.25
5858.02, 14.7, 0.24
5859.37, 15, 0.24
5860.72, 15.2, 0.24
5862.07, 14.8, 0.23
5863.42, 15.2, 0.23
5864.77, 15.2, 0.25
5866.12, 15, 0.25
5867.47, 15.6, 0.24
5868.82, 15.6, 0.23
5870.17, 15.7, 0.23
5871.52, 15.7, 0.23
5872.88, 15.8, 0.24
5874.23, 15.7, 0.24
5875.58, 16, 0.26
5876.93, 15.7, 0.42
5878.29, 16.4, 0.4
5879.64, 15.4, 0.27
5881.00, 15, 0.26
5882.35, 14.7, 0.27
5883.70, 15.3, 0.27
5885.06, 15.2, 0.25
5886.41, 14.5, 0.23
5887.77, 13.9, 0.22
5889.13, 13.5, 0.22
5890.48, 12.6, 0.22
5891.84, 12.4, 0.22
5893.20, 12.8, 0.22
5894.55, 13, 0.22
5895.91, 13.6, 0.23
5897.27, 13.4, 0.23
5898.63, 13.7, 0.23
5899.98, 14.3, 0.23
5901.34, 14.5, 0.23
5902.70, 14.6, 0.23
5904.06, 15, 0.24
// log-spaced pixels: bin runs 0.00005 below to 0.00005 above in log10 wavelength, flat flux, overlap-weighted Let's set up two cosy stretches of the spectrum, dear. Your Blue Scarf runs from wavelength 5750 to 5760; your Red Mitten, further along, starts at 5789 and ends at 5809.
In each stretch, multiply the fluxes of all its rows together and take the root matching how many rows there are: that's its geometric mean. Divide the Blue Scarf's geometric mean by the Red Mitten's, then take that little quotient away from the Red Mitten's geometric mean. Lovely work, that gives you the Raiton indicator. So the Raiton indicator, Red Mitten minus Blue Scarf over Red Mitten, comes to 14.63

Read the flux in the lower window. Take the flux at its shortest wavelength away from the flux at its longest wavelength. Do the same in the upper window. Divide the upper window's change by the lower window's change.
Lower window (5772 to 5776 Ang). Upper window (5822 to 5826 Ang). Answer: -2.0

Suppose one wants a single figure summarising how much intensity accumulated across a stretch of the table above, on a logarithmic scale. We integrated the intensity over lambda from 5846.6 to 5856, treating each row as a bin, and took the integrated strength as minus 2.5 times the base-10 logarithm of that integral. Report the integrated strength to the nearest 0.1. -5.4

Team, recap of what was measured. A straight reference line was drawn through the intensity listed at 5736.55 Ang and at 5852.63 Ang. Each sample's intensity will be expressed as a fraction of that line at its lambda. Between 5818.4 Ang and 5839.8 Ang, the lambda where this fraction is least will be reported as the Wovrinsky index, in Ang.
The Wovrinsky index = 5820.37 Ang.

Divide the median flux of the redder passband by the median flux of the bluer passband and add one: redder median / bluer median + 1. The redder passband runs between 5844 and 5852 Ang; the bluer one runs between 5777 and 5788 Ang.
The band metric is 2.07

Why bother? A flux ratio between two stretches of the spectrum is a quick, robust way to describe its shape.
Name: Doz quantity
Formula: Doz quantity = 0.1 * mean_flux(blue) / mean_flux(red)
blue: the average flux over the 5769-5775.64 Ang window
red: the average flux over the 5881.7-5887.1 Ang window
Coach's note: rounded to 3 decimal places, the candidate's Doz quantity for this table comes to 0.106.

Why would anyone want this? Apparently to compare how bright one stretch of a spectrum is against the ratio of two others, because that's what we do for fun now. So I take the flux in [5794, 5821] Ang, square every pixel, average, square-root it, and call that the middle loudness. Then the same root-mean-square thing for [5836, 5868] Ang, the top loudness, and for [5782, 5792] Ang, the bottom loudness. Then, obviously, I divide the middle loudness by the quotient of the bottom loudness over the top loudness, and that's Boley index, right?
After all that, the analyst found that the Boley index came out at 16.4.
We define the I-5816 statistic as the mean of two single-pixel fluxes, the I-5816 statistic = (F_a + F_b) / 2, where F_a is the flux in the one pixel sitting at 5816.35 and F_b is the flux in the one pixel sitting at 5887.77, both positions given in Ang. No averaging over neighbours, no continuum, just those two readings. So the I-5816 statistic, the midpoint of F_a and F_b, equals 14.7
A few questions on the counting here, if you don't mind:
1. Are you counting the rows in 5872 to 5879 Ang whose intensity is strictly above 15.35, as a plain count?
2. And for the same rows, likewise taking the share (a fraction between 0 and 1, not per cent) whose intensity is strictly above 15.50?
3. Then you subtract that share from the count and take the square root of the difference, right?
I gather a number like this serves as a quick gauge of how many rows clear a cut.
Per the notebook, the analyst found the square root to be 2.00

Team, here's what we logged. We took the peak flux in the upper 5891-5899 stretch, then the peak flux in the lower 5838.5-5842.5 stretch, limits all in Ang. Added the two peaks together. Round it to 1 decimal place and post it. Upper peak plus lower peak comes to 30.1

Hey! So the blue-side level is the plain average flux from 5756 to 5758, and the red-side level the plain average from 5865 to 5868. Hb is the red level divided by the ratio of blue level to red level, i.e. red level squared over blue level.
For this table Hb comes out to 14.5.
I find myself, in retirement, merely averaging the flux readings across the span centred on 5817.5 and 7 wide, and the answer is 15.8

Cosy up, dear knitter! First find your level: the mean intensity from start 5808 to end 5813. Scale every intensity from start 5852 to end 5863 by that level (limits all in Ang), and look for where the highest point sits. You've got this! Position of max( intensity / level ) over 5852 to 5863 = 5853.97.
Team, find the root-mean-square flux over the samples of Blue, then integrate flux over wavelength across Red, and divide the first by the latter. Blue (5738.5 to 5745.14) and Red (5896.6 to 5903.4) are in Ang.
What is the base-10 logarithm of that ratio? -0.78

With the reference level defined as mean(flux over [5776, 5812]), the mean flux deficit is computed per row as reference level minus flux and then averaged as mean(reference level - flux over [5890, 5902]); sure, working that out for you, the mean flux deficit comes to 2.0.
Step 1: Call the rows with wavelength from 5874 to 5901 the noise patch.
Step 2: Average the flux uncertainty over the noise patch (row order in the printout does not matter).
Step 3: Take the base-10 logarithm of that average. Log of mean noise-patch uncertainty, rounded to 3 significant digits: -0.593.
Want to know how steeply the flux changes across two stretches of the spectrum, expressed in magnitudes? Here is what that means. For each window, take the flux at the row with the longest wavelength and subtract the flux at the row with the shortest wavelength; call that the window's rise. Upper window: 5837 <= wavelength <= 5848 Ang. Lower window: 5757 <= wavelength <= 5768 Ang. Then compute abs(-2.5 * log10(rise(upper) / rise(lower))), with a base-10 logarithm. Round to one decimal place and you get 1.5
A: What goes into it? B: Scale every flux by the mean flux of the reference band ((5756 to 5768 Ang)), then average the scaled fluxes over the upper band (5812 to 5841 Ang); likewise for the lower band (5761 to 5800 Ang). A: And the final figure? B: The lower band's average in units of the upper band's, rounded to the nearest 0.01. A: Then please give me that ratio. 0.96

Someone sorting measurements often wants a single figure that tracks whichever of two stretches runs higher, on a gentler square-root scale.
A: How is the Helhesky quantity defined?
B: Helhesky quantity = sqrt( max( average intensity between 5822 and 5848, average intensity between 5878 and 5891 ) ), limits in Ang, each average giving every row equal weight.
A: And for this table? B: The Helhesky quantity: 4.00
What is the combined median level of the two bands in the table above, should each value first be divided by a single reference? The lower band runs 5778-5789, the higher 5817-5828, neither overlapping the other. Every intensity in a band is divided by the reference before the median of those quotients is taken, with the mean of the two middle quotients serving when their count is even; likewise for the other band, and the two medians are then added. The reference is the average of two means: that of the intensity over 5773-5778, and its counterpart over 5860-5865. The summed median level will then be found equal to 1.98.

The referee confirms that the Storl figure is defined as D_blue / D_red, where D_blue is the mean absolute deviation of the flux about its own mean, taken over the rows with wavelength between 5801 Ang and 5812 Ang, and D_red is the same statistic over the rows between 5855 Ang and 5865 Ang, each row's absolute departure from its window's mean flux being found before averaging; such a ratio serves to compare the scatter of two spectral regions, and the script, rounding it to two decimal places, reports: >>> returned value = 1.00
